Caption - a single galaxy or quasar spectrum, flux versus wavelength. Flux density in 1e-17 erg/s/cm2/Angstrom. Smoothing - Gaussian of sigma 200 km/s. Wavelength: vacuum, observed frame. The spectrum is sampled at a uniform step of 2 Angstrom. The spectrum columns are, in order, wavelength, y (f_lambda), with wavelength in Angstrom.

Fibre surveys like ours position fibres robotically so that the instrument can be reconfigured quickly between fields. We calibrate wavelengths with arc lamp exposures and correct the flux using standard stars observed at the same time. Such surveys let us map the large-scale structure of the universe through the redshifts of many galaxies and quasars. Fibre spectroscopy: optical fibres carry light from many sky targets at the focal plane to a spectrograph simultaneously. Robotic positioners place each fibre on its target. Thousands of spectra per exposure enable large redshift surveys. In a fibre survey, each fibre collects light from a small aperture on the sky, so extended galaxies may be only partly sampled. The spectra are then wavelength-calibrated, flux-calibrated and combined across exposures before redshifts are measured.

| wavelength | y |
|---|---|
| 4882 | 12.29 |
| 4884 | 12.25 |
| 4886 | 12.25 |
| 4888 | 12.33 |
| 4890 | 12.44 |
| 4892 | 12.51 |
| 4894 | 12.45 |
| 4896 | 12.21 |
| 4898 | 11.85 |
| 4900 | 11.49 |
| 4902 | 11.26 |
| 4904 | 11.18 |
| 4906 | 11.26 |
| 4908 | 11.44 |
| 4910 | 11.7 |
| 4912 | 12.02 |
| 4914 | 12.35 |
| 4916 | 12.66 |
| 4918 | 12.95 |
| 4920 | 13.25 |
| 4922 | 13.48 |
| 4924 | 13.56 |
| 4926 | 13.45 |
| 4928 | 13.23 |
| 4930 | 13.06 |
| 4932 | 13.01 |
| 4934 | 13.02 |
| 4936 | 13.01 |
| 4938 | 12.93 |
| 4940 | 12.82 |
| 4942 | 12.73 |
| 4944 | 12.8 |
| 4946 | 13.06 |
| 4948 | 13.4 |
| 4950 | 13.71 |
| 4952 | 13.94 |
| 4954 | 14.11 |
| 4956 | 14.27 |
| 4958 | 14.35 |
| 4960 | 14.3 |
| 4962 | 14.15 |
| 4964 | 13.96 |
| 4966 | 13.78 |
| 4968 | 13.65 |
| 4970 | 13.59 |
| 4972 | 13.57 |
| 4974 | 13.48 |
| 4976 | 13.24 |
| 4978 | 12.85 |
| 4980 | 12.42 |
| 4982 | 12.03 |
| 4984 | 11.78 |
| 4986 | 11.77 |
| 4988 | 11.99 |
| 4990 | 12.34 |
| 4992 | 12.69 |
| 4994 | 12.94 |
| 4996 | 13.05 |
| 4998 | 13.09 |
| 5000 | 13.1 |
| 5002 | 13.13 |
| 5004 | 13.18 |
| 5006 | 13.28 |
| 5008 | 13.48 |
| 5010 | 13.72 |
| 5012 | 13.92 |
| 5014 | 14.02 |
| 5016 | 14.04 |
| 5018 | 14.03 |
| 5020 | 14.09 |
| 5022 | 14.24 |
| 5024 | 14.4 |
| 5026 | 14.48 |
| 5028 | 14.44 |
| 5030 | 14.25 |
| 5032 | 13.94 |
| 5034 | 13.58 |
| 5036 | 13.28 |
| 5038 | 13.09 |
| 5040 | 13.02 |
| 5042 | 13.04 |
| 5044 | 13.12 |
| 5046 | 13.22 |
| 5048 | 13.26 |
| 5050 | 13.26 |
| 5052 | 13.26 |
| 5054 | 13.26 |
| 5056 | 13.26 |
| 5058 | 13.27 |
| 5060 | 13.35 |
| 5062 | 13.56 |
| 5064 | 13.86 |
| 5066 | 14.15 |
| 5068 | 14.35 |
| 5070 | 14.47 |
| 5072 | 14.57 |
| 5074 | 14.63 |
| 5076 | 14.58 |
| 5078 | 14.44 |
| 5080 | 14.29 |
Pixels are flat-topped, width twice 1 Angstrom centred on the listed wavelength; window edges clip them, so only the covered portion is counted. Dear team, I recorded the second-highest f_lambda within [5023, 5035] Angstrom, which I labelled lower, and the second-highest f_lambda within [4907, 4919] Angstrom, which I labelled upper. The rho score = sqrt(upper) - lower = -10.9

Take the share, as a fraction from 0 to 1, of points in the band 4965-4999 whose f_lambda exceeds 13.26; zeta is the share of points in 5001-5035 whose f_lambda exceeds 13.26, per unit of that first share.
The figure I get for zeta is 3.0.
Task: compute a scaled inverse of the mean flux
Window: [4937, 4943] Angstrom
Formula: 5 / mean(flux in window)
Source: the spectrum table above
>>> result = 0.390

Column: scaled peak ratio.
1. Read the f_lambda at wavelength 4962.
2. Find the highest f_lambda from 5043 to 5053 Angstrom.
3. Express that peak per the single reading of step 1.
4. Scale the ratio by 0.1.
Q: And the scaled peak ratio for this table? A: 0.094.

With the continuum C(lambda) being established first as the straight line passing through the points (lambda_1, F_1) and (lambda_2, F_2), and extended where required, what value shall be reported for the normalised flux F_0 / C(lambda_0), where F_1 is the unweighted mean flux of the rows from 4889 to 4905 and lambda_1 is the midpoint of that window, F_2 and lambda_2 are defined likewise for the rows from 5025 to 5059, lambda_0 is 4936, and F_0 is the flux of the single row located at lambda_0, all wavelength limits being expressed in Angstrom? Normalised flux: 1.05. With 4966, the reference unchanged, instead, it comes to 1.09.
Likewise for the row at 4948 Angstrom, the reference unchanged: 1.07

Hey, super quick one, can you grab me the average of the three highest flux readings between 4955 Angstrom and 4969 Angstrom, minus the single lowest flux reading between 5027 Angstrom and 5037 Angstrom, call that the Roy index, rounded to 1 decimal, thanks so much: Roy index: 1.0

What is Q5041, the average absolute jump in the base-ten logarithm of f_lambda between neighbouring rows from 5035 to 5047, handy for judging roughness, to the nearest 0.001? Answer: 0.003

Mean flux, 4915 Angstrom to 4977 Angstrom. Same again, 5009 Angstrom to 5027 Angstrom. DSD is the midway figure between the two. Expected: 13.77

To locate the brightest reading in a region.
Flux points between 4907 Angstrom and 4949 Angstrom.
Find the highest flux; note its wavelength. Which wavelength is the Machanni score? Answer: 4924 Angstrom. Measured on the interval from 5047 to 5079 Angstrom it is 5074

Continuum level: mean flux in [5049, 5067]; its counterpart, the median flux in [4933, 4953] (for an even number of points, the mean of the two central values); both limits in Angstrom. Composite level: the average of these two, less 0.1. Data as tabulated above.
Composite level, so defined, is 13.1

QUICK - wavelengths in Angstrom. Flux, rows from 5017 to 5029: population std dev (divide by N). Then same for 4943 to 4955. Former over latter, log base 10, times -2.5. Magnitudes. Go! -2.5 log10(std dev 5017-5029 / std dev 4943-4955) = 1.1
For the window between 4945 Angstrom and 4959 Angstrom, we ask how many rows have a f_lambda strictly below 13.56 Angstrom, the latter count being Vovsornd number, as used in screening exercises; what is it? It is 2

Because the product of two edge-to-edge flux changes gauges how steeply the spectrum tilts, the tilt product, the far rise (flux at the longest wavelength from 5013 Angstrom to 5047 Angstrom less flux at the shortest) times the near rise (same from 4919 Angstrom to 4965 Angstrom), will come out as -0.6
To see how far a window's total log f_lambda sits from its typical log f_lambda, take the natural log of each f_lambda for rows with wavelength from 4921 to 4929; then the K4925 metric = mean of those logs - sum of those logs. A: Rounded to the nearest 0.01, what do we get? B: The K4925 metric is -7.79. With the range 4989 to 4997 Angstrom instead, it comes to -7.64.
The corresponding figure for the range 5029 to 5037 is -7.86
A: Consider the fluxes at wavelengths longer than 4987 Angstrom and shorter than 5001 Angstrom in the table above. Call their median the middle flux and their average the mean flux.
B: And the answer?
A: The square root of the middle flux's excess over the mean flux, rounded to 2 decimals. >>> 0.44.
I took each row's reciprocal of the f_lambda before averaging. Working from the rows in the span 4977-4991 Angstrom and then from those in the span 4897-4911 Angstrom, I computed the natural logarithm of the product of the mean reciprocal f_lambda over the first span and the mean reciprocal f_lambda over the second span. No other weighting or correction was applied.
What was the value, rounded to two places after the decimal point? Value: -4.94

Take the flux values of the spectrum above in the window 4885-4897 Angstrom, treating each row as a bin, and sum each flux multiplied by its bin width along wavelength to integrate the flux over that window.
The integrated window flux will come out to 148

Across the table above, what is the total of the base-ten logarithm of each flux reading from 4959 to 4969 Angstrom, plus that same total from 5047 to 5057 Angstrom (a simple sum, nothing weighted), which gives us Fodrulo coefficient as 11.3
